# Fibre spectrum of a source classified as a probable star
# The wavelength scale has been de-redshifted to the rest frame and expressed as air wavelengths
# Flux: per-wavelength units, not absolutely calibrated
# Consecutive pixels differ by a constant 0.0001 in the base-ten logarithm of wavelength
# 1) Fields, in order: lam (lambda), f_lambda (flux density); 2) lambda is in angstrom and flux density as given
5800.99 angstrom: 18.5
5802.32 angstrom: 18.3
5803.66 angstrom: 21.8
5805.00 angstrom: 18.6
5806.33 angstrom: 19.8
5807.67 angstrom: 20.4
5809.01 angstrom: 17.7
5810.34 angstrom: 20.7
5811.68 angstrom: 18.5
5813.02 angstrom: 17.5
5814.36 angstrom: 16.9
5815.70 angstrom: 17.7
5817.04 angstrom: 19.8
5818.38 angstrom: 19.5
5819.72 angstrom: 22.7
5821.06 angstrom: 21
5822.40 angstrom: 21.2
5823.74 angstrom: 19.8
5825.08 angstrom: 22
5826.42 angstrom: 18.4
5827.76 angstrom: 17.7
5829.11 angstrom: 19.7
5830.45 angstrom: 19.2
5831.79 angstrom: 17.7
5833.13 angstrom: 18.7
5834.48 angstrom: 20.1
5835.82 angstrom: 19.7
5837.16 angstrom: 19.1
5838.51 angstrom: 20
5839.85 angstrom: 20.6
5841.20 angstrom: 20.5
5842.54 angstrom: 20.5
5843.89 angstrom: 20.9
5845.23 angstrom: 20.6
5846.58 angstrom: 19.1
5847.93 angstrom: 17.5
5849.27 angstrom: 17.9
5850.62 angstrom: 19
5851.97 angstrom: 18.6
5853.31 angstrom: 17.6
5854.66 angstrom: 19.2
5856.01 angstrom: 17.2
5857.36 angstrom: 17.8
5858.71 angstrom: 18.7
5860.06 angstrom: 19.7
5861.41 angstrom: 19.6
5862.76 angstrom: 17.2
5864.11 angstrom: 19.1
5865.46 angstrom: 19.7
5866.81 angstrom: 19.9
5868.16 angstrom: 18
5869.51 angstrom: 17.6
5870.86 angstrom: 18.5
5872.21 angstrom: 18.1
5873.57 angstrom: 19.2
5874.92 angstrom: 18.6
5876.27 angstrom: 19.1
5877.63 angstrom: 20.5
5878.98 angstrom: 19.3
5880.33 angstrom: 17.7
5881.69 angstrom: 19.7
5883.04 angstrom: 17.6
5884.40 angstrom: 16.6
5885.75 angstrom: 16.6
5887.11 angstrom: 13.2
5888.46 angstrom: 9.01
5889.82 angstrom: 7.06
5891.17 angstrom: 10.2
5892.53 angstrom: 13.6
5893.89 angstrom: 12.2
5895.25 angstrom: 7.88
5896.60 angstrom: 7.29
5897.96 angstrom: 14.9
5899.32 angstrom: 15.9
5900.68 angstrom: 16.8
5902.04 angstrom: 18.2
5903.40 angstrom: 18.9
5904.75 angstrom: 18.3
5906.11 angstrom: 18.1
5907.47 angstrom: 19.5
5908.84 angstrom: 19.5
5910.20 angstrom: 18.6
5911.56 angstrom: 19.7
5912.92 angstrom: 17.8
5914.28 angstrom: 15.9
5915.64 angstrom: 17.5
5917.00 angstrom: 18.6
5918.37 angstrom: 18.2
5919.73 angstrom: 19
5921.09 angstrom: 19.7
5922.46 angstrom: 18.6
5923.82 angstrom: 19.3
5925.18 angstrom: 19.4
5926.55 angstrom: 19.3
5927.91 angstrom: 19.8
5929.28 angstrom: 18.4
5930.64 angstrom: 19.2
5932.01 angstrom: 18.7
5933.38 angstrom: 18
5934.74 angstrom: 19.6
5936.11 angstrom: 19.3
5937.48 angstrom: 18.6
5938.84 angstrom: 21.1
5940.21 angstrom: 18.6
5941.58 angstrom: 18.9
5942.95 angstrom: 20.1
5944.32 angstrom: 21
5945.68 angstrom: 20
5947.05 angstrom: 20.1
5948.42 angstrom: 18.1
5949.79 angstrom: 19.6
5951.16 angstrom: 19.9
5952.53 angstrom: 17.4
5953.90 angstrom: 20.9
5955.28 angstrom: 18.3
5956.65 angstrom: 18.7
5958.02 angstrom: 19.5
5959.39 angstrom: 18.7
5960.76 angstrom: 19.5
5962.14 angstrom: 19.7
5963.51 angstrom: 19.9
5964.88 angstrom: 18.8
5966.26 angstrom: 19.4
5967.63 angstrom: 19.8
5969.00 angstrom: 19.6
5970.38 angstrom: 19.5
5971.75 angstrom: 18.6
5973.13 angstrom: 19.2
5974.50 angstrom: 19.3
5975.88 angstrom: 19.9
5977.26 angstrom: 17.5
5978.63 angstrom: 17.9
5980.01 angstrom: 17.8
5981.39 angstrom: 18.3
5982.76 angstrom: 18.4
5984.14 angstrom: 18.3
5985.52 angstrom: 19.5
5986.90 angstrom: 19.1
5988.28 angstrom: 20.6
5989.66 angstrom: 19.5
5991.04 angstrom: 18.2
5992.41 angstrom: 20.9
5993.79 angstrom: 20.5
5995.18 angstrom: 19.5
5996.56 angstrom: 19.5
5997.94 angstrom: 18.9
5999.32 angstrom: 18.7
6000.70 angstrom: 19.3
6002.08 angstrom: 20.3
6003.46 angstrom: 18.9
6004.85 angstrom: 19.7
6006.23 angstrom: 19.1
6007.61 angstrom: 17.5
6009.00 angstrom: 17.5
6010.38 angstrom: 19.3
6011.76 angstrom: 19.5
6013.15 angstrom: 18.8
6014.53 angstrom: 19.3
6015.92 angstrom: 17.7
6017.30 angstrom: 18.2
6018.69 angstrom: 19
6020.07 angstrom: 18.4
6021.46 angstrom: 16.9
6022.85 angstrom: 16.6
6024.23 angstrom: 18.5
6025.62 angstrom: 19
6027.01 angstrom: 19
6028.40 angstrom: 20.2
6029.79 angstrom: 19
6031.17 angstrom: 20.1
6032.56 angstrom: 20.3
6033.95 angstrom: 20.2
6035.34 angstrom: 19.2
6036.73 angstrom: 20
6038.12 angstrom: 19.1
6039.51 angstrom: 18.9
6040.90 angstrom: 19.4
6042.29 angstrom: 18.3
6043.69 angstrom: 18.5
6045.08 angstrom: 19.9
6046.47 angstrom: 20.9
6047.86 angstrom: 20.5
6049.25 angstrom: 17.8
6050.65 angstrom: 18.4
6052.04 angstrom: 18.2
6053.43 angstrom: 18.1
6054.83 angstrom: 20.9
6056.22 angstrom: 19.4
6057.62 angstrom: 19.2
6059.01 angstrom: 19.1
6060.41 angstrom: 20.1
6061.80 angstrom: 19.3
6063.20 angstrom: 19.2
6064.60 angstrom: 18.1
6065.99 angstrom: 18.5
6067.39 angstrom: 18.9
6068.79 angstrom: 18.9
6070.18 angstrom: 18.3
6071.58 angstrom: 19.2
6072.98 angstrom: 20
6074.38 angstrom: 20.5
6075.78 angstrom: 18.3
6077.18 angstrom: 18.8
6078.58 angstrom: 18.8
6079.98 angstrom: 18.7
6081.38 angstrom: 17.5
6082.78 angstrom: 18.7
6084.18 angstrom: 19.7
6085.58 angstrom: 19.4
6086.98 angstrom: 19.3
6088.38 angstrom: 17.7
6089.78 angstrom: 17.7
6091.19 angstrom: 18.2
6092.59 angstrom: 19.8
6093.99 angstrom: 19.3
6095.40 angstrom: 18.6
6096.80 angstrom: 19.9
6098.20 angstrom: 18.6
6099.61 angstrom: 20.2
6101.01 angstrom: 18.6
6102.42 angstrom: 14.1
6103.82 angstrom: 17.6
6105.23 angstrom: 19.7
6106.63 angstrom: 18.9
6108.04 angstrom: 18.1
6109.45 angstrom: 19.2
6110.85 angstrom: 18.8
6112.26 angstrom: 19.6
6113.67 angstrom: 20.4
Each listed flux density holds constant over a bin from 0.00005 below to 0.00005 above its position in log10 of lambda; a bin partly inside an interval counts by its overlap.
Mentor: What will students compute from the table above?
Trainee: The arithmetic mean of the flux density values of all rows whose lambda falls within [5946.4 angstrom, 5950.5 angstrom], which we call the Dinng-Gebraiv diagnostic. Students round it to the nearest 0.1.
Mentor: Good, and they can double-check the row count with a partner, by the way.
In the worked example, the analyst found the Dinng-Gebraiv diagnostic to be 19.3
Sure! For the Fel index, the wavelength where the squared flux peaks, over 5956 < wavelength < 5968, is 5963.51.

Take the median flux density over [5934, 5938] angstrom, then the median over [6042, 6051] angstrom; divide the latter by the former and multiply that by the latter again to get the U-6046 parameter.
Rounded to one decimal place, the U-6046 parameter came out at 17.7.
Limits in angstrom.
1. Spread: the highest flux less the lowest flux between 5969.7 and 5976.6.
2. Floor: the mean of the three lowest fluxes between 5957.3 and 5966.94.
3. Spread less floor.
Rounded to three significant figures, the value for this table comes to -17.7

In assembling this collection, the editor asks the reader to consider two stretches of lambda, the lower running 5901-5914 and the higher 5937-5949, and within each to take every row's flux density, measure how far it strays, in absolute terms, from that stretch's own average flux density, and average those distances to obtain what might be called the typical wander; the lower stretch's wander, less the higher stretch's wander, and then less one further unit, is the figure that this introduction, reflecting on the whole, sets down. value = -1.4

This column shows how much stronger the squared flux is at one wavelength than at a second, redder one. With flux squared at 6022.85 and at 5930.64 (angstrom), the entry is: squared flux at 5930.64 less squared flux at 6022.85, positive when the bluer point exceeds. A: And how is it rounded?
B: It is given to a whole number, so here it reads 93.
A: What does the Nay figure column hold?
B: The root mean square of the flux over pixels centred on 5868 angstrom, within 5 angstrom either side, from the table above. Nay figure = 18.7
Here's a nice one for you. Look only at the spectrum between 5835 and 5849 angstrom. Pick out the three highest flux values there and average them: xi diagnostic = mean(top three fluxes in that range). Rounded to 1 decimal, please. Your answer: 20.7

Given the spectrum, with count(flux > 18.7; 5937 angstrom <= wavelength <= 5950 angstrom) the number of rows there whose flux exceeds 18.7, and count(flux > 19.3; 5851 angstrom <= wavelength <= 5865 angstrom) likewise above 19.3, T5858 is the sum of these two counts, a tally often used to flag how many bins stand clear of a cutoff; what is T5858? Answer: 9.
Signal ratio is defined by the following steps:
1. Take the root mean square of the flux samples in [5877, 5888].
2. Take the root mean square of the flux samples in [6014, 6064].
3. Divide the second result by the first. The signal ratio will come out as 1.07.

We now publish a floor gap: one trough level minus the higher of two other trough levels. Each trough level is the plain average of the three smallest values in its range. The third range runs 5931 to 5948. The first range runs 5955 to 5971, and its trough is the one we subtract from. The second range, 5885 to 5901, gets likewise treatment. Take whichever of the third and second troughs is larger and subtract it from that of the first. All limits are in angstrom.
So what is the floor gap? 0.17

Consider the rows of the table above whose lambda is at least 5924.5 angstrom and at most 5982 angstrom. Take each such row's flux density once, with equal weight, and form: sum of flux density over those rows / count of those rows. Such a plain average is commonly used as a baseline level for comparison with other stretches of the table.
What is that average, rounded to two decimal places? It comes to 19.19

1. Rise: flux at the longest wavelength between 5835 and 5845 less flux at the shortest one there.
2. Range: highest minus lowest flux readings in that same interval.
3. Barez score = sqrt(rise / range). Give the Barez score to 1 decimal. 0.8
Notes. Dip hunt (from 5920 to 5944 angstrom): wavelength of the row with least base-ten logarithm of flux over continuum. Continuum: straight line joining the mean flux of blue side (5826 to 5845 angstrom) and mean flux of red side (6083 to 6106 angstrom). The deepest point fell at 5933.38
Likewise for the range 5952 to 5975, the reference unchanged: 5952.53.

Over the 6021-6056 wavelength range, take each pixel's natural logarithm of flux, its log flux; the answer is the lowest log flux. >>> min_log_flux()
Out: 2.81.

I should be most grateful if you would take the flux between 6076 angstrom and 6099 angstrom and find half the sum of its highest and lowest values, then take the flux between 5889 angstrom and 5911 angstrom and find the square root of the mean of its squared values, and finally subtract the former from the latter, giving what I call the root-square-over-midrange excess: -3.3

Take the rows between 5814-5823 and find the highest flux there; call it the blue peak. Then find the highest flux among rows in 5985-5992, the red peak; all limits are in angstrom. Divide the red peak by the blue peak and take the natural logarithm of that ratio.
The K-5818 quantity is -0.097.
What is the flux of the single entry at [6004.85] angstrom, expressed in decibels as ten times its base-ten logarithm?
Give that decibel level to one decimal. 12.9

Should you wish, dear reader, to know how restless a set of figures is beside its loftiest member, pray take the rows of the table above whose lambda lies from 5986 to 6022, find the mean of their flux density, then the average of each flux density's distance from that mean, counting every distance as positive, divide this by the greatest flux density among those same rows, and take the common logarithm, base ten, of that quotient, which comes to -1.449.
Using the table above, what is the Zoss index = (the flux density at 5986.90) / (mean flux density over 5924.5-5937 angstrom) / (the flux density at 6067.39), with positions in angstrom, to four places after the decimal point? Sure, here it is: 0.0530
